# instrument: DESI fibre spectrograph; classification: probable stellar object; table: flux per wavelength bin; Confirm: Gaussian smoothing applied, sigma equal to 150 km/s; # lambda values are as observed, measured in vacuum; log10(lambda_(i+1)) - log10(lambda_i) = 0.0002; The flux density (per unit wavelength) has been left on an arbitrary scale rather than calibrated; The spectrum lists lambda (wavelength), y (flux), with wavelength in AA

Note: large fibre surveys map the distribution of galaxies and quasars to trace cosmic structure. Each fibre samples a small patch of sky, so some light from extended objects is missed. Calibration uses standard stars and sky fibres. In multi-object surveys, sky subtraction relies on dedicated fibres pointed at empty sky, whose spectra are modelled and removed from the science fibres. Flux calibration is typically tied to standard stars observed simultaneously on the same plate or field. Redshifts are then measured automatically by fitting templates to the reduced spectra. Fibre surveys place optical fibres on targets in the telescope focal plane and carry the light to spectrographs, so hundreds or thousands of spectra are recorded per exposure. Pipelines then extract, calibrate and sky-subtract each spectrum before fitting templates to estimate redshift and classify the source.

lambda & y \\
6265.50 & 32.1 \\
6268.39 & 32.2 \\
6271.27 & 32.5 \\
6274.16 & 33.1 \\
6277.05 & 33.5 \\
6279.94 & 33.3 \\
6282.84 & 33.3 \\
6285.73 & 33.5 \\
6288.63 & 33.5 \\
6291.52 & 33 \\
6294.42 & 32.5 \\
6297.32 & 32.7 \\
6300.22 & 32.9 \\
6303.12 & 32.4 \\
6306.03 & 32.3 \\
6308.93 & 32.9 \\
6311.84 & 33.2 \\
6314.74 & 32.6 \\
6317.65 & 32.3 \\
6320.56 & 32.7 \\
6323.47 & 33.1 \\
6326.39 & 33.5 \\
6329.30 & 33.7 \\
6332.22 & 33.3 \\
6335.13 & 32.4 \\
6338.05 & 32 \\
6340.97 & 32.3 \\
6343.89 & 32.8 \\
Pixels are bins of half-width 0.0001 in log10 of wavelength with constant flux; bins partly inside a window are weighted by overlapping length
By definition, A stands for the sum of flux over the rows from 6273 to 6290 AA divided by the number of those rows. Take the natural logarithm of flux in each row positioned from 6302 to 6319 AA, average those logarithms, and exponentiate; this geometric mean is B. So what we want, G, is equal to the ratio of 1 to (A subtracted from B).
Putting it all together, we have -1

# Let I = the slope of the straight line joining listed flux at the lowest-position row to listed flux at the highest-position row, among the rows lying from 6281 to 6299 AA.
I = -0.041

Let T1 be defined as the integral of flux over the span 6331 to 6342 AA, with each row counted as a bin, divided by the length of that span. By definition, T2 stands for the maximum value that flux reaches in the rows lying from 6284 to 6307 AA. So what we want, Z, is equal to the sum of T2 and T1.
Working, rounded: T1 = 32.50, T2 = 33.5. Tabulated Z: 66.0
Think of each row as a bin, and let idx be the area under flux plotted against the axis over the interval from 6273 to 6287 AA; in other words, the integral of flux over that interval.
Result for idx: 467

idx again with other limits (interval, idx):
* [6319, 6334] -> 499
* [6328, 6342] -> 458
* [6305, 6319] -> 458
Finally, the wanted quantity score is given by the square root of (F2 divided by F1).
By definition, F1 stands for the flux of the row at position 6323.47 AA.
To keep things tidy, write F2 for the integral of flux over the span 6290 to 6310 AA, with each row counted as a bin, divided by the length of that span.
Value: 0.99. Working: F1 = 33.1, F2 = 32.68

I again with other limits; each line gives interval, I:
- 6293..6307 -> -0.017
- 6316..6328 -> 0.137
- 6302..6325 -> 0.034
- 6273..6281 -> 0.035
